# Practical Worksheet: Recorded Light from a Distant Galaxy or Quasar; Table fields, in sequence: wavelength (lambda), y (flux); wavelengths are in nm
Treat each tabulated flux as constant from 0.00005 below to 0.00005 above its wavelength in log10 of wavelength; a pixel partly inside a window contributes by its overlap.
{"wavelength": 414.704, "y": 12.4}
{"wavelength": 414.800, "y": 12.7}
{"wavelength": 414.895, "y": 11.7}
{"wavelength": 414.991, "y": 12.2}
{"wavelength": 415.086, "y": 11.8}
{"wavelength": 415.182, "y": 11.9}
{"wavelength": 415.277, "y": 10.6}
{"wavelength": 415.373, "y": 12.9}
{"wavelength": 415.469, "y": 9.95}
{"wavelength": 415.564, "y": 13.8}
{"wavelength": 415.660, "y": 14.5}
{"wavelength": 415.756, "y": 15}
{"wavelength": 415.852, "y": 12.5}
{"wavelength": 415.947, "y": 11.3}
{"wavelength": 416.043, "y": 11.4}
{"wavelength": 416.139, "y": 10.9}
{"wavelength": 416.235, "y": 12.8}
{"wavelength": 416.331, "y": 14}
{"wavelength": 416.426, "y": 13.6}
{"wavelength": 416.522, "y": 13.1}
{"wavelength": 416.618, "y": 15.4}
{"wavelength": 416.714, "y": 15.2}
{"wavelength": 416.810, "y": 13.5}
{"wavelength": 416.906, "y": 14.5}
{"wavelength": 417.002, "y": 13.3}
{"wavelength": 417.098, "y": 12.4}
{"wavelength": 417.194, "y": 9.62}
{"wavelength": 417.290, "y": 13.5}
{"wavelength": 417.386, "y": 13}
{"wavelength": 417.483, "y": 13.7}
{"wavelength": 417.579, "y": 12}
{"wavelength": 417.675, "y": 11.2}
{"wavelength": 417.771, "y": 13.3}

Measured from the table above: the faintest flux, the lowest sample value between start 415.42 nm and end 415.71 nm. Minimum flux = 9.95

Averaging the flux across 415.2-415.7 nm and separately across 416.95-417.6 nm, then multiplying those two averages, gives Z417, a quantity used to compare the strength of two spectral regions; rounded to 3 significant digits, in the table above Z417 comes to 154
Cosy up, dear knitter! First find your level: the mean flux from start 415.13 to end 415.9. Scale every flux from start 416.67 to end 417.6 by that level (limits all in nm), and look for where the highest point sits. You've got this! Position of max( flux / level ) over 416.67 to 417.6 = 416.714 nm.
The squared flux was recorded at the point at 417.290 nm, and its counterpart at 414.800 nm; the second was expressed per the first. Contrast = 0.88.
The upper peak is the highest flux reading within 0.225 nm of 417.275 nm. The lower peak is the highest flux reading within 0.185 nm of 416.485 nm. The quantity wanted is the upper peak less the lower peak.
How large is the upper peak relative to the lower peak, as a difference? -1.7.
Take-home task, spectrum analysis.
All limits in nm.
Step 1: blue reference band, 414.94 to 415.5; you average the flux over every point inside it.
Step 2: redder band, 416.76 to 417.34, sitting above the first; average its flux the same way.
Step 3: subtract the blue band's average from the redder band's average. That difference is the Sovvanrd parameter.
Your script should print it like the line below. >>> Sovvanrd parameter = 1.2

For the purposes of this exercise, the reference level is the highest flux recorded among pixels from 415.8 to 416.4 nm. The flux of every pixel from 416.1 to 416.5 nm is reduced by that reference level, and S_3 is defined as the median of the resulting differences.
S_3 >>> -0.8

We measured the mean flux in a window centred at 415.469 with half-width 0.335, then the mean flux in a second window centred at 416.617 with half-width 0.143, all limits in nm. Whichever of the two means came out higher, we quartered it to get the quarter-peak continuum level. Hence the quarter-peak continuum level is 3.64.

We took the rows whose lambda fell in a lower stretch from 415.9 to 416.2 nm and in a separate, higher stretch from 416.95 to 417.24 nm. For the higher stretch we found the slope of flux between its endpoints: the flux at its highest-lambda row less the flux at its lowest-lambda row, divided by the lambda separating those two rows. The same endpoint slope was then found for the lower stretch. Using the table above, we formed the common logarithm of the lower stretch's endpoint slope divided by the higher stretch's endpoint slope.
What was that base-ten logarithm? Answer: -1.0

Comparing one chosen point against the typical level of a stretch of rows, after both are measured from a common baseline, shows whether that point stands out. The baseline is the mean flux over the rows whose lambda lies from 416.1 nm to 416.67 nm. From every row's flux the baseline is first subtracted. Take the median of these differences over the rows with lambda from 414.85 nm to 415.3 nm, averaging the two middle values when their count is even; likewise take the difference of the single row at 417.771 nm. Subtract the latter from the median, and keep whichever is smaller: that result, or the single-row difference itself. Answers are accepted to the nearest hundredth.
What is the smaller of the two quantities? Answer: -1.50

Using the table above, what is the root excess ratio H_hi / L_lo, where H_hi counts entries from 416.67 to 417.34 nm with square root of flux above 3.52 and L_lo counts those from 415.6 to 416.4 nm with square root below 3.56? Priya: 1.5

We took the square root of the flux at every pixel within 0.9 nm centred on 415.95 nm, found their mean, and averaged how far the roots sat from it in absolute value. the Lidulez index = 0.17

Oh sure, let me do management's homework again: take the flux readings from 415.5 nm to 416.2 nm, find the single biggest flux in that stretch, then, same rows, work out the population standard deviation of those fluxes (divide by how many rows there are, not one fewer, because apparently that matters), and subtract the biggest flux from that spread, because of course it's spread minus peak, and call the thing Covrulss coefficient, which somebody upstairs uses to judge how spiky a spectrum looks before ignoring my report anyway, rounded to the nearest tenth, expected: -13.5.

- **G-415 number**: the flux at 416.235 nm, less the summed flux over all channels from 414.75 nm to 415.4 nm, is -71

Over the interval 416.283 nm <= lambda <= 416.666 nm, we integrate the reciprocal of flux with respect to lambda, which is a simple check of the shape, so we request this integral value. 0.0274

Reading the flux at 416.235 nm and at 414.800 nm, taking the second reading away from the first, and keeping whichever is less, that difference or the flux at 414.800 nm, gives 0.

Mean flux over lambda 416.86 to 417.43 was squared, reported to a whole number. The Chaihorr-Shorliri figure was 162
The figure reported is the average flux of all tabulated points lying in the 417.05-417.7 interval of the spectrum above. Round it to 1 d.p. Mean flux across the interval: 12.2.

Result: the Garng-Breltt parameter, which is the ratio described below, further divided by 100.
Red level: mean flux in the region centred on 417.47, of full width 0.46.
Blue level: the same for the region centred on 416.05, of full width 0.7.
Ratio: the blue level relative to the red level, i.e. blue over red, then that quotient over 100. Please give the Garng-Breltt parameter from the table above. 0.0099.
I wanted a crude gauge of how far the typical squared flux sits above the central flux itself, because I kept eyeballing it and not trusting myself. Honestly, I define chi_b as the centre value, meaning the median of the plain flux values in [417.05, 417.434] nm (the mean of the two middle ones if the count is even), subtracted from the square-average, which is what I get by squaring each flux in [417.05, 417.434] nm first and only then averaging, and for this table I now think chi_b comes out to 137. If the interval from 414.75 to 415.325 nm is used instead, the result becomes 128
